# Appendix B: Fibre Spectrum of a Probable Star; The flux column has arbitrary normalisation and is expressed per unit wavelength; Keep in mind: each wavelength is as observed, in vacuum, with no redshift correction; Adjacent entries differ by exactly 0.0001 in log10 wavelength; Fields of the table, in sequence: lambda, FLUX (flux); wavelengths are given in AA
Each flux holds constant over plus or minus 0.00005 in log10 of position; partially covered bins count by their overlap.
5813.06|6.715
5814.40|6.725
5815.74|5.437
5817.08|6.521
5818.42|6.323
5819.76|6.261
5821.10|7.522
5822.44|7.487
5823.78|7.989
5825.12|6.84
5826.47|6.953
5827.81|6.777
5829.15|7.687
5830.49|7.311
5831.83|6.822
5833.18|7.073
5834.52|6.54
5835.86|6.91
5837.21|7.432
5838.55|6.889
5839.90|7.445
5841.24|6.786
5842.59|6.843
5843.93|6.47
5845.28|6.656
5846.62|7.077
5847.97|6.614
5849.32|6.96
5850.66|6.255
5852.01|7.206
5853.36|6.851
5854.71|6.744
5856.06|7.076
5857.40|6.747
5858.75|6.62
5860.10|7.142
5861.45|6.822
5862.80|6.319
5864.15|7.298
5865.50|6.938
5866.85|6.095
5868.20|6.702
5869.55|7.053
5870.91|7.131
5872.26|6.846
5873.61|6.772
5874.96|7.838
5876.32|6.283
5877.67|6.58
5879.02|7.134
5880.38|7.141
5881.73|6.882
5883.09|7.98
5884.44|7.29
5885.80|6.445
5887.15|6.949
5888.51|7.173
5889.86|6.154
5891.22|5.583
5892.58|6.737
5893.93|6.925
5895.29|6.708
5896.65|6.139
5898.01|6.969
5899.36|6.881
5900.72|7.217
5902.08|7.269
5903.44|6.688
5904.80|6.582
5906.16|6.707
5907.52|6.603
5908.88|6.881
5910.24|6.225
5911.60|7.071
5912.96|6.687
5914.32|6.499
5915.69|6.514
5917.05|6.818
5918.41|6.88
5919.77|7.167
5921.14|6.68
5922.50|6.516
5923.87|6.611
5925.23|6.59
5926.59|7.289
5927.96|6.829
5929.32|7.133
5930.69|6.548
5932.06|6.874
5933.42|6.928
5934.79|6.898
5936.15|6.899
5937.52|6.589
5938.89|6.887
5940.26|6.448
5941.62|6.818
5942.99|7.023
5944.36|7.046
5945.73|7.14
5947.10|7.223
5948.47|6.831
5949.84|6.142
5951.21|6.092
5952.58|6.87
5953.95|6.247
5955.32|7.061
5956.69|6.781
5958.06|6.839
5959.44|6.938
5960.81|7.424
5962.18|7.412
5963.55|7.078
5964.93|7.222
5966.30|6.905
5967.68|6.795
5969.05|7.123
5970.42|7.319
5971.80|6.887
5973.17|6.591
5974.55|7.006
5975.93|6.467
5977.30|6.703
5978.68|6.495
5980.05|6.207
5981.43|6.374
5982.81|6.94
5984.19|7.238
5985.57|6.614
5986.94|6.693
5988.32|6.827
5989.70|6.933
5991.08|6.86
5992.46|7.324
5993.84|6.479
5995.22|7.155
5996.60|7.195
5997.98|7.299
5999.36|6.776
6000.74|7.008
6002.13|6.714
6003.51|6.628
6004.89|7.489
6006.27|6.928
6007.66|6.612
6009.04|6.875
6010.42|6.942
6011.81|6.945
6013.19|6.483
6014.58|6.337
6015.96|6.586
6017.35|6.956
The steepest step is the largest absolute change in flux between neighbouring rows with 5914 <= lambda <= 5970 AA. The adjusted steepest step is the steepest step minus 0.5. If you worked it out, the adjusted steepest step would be 0.31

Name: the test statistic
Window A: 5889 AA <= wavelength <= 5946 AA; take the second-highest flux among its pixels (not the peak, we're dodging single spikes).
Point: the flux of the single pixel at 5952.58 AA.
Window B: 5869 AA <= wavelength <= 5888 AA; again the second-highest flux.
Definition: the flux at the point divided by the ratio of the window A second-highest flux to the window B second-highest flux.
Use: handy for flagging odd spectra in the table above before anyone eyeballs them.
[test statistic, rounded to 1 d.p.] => 7.4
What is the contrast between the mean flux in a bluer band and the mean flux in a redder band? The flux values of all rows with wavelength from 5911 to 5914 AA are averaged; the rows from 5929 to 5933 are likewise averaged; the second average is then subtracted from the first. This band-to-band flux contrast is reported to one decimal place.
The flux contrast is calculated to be 0.0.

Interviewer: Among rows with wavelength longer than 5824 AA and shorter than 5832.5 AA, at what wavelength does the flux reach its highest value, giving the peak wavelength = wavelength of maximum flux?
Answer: 5829.15 AA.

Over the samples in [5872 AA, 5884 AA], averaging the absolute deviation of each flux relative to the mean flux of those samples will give 0.42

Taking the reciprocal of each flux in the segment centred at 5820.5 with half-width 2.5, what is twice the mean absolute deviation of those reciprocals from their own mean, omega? 0.0257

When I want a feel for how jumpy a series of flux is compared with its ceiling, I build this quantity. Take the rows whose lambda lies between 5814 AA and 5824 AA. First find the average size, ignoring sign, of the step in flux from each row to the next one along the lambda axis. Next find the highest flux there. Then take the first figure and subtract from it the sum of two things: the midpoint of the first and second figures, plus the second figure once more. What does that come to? -11.67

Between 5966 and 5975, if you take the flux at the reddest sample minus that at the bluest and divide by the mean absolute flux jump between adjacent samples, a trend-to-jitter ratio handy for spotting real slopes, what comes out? 0.3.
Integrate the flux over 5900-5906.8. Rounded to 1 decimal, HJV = 46.8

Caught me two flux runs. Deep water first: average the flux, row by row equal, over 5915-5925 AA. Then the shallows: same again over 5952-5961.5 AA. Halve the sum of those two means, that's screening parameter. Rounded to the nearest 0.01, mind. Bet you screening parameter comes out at 6.81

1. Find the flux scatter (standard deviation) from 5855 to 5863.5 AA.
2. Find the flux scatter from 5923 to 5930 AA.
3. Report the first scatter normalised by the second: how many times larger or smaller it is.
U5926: 1.0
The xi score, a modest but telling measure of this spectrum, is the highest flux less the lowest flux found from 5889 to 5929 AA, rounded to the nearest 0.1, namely 1.7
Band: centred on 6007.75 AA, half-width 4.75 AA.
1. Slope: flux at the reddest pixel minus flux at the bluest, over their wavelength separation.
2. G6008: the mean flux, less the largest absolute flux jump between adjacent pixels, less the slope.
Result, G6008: 6.02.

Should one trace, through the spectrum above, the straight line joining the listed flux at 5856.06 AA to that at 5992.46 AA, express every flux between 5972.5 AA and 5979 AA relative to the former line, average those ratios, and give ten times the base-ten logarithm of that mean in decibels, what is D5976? -0.40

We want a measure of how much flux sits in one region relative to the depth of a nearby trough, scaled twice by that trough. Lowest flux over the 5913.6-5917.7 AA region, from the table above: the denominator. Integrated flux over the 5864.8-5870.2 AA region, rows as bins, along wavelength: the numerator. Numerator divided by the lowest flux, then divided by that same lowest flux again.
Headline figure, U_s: 0.86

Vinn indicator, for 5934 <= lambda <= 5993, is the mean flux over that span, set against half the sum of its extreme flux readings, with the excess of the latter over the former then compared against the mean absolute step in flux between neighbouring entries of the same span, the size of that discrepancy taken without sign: 0.38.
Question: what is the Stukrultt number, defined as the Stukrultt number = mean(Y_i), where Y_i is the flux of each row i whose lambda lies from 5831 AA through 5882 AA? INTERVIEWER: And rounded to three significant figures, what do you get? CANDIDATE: 6.87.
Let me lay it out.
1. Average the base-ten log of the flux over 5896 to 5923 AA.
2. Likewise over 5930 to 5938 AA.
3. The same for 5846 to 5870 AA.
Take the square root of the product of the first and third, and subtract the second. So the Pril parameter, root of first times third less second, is -0.0011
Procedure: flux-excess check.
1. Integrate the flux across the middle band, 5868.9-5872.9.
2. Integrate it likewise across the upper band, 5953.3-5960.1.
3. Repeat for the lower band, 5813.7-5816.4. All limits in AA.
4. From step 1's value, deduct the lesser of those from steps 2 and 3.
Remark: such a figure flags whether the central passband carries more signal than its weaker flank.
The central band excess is 12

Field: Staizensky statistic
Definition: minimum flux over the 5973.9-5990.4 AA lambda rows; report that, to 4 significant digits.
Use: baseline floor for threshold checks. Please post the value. 6.207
